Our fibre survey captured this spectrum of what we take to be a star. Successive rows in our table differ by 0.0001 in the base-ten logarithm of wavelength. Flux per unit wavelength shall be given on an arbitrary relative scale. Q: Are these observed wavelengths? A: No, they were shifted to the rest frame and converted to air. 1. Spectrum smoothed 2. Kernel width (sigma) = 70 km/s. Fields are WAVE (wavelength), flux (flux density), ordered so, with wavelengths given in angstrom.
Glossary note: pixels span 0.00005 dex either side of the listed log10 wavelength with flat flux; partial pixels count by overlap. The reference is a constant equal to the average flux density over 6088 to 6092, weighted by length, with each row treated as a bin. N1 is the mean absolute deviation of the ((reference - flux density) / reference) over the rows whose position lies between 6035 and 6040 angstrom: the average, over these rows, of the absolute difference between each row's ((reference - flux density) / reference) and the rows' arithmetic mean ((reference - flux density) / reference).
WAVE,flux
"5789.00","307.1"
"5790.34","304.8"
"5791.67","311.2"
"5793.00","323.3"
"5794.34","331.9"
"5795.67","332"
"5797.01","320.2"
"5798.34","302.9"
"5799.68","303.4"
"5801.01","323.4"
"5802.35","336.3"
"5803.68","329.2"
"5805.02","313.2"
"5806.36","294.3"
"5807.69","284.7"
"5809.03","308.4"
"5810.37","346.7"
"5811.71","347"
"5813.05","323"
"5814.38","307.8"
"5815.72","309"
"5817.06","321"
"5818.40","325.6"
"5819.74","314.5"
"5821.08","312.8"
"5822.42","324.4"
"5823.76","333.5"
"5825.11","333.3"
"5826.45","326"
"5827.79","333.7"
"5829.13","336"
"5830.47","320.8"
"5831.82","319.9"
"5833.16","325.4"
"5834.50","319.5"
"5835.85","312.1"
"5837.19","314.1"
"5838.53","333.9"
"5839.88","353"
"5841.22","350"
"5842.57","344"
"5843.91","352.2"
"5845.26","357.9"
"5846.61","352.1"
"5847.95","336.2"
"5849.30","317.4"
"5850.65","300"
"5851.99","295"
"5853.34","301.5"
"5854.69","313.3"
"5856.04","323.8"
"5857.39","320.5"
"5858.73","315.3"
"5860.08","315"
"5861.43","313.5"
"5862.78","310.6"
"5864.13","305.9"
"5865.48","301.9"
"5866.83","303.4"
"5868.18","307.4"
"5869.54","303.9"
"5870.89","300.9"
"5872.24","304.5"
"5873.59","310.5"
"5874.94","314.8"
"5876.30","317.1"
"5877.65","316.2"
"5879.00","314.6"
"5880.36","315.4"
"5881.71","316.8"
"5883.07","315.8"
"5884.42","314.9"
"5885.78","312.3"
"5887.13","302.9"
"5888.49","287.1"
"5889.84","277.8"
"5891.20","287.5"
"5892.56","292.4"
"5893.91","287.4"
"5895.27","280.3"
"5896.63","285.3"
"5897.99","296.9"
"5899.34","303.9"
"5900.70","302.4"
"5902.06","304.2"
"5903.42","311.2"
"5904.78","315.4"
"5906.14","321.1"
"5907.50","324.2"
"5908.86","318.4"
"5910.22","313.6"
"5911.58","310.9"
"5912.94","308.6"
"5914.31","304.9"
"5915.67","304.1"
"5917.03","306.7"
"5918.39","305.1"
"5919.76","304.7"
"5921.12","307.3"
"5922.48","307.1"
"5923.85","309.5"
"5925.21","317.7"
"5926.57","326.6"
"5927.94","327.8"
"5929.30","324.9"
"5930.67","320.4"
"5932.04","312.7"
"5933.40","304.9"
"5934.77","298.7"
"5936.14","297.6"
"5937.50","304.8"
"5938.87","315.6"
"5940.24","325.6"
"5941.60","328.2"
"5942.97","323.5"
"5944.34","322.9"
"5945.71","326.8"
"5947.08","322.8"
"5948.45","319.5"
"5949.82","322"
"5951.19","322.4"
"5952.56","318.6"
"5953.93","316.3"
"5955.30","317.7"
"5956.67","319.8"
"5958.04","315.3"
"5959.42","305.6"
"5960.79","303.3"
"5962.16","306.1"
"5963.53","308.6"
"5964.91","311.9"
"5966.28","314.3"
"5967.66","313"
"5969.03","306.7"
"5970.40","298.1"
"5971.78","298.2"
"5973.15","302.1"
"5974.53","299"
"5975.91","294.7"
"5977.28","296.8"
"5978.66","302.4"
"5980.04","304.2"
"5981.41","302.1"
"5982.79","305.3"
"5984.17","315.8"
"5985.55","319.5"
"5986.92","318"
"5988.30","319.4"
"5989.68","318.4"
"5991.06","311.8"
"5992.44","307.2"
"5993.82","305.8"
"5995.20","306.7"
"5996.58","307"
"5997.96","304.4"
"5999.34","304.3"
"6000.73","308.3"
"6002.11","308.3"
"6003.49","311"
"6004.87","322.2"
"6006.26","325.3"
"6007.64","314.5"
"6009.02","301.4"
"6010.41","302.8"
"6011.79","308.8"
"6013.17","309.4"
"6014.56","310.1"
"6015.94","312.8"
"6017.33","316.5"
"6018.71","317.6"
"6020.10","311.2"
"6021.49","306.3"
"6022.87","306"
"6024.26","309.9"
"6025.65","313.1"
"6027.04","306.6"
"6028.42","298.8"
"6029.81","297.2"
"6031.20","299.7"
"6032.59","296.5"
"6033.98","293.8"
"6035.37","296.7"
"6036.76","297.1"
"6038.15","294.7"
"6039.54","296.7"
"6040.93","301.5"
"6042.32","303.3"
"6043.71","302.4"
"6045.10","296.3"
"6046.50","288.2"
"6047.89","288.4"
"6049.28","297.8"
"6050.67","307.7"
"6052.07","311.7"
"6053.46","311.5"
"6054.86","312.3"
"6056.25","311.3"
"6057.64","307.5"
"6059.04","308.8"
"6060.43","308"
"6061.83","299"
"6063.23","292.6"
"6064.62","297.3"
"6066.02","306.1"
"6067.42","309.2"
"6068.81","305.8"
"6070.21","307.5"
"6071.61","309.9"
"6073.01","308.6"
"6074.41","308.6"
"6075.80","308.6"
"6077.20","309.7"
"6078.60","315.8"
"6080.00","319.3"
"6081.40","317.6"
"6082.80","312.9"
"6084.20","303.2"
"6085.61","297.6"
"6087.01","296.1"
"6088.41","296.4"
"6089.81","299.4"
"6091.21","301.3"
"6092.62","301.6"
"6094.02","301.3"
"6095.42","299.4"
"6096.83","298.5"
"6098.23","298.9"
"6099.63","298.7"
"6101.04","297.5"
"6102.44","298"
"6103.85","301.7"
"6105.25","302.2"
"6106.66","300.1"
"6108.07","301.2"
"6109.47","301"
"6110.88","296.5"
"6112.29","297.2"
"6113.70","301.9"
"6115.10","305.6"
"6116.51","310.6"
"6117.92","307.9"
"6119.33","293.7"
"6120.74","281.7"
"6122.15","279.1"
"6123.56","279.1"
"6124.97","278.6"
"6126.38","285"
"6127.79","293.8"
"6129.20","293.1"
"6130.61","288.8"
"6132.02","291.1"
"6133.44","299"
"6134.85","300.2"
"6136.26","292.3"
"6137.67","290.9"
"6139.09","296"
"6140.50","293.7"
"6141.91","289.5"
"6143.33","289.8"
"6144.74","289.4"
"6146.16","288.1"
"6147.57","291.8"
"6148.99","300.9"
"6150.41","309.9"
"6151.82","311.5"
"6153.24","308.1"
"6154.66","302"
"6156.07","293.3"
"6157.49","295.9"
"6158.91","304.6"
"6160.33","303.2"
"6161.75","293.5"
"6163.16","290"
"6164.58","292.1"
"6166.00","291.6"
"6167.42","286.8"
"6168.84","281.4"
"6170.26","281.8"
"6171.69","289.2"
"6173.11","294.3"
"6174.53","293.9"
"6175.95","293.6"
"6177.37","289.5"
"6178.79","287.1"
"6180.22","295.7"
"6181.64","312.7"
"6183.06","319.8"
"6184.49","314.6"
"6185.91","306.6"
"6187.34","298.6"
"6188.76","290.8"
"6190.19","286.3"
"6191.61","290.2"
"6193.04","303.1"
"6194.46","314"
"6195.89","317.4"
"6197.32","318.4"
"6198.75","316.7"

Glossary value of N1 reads 0.003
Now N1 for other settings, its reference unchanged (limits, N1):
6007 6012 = 0.016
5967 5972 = 0.020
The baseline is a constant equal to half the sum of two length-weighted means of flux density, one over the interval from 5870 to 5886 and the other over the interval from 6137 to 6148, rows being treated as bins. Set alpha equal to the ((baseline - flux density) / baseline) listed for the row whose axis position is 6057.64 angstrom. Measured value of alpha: -0.02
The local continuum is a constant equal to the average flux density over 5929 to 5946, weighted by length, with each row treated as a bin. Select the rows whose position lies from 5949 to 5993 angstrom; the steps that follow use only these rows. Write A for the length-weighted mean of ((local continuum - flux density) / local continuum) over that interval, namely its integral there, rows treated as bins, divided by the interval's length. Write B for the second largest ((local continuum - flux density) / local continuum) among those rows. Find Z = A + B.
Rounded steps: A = 0.017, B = 0.06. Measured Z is 0.08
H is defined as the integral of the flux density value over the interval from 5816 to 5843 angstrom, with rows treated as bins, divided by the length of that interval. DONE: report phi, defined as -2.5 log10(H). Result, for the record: -6.29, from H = 327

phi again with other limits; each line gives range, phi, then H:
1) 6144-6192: -6.18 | 296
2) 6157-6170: -6.17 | 293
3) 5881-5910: -6.20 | 303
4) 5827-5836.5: -6.28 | 324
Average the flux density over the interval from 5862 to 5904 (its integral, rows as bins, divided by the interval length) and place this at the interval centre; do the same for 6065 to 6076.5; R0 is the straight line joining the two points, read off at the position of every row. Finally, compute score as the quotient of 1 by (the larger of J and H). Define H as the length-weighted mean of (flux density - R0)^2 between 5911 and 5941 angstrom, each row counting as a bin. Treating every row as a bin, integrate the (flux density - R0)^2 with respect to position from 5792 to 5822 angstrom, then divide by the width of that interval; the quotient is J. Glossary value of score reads 0.0019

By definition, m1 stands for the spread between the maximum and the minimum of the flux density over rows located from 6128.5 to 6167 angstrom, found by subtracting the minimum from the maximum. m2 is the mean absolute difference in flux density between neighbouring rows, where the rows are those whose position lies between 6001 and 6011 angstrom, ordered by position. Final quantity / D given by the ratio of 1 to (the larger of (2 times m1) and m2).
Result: 0.021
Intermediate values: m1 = 23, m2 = 7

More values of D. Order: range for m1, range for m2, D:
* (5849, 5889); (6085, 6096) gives 0.014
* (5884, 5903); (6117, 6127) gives 0.013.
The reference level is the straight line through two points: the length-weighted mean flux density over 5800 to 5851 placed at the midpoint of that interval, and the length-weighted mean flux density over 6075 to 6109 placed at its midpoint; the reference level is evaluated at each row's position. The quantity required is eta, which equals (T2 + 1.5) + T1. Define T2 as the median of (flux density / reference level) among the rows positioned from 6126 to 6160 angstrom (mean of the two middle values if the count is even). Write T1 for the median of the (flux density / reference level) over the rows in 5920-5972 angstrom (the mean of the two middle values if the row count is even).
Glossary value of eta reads 3.48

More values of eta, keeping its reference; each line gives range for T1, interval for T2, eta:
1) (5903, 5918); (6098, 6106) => 3.46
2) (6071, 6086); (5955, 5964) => 3.50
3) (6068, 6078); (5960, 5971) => 3.49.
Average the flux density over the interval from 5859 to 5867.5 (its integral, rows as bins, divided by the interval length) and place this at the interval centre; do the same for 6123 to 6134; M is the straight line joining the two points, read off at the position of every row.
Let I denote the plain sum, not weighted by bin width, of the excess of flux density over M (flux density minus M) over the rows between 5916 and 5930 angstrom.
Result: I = 96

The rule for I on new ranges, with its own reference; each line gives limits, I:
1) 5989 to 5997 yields 64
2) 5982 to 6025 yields 407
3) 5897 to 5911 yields 55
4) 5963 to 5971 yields 48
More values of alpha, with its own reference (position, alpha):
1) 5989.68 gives -0.05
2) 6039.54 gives 0.02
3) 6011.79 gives -0.02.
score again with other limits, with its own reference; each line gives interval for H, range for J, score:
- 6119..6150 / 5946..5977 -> 0.0025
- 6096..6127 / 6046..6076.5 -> 0.0041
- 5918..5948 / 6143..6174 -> 0.0034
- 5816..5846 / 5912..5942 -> 0.0010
